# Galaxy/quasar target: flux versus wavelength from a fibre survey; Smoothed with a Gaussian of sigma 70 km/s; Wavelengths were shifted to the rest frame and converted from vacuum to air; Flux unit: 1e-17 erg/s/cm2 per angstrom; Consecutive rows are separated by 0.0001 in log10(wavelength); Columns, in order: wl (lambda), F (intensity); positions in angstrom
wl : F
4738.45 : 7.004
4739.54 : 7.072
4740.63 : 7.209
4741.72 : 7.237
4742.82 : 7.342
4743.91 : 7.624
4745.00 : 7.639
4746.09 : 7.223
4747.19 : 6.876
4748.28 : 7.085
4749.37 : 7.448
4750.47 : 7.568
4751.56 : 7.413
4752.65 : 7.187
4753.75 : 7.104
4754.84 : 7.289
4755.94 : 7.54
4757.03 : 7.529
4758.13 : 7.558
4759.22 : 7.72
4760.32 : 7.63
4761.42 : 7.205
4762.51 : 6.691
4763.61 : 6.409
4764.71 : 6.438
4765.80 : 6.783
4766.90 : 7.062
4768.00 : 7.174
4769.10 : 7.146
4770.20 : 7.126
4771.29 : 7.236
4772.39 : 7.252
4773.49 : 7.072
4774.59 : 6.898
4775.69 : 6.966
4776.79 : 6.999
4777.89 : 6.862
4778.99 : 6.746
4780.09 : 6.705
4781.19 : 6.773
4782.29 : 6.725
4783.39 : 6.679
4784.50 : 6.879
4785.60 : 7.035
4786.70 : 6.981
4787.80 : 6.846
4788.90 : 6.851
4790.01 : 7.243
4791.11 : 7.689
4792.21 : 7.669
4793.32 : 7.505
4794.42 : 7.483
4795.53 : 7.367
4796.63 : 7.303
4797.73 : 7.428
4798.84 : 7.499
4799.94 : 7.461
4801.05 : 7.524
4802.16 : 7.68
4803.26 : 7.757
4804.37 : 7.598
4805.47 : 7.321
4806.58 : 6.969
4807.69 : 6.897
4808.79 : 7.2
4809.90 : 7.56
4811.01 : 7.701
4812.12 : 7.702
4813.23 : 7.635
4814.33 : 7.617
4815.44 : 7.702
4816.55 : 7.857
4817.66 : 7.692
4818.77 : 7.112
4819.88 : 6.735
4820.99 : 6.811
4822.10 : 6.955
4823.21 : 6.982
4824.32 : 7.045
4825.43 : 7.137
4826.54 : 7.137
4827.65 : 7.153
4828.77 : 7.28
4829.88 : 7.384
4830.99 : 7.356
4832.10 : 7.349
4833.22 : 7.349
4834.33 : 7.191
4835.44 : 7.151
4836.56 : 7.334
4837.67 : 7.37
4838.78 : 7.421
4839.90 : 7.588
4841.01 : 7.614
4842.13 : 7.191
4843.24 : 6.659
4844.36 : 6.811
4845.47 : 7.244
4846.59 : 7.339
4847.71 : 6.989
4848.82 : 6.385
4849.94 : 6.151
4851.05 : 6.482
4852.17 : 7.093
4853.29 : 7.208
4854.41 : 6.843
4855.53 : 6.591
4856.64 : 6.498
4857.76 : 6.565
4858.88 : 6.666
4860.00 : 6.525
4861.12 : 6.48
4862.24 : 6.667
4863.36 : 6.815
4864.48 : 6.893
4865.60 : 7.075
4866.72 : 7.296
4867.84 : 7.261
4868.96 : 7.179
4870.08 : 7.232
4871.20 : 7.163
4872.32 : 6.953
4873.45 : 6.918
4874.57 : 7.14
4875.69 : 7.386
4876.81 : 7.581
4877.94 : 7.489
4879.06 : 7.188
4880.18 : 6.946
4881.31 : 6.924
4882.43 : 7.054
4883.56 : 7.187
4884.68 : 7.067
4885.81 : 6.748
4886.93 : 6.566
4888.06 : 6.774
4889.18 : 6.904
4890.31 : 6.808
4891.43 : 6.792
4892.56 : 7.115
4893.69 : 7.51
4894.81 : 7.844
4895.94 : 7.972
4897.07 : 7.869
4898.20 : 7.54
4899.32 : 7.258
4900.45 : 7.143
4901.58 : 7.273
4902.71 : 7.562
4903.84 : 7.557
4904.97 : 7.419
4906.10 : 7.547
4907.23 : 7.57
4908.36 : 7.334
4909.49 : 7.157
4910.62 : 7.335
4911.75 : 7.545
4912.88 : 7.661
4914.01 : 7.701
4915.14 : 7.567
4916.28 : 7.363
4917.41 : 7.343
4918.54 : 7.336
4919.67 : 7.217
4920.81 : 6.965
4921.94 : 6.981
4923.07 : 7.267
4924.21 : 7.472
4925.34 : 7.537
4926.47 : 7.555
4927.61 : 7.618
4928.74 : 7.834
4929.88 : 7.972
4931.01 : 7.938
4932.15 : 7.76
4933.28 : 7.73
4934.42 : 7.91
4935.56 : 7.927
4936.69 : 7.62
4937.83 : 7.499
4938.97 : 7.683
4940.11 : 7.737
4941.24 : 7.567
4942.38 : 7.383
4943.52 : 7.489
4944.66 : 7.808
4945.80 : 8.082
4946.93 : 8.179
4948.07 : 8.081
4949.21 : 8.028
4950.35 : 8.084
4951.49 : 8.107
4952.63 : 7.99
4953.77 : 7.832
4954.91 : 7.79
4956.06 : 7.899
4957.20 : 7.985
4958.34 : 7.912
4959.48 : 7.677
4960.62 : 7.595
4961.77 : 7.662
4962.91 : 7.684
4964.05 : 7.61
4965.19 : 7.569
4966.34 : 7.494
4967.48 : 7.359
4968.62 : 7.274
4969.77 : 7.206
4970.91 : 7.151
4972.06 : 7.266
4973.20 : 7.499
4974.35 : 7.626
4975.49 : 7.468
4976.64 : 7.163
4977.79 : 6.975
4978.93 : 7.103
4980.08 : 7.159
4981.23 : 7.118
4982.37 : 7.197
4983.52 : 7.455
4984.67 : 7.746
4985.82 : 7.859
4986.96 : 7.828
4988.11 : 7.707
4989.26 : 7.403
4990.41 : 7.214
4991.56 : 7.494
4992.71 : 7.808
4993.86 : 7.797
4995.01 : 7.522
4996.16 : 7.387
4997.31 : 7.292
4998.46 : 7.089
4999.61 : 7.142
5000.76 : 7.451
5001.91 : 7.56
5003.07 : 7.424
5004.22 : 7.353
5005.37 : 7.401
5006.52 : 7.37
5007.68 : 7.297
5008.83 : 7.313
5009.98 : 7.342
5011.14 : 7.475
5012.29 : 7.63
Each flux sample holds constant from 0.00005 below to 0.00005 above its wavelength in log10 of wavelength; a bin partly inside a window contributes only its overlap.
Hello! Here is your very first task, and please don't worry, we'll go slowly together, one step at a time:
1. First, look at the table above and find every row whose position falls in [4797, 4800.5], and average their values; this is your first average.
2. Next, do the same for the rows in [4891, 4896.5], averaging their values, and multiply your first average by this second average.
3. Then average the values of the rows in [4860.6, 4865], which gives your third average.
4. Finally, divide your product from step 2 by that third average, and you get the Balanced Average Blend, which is 8.28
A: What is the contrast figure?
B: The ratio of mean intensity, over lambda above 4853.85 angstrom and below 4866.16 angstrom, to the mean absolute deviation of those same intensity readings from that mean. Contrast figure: 43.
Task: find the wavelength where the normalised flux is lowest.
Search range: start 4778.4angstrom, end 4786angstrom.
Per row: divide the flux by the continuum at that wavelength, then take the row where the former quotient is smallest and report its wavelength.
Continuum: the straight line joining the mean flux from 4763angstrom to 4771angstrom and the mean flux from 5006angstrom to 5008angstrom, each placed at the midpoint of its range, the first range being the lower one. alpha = 4783.39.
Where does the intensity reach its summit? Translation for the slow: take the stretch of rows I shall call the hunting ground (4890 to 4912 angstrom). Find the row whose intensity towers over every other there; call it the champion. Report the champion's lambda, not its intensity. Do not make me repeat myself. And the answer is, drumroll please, 4895.94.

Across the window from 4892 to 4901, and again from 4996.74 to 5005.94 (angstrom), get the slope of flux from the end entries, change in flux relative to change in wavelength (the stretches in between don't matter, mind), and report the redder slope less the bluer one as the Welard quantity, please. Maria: 0.01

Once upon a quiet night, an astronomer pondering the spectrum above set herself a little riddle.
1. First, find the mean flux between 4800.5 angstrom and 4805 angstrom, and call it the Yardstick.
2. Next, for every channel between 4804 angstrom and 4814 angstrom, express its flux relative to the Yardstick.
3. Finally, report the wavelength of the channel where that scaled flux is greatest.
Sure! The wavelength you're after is 4812.12 angstrom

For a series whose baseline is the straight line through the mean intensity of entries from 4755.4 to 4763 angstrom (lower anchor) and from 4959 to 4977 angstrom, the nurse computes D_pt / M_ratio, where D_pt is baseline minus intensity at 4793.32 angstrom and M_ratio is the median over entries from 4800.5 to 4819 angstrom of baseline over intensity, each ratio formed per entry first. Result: -0.1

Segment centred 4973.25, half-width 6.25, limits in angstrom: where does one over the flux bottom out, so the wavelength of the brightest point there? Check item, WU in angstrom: 4974.35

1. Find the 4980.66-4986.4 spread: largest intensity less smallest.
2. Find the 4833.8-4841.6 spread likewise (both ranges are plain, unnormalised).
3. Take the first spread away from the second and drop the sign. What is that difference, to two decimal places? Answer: 0.28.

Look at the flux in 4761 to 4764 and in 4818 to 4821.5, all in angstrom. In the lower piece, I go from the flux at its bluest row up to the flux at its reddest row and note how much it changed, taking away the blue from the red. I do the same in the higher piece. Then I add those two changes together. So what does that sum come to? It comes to -1.1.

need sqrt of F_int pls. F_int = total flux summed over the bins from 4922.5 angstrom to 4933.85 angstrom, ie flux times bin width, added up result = 9.3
